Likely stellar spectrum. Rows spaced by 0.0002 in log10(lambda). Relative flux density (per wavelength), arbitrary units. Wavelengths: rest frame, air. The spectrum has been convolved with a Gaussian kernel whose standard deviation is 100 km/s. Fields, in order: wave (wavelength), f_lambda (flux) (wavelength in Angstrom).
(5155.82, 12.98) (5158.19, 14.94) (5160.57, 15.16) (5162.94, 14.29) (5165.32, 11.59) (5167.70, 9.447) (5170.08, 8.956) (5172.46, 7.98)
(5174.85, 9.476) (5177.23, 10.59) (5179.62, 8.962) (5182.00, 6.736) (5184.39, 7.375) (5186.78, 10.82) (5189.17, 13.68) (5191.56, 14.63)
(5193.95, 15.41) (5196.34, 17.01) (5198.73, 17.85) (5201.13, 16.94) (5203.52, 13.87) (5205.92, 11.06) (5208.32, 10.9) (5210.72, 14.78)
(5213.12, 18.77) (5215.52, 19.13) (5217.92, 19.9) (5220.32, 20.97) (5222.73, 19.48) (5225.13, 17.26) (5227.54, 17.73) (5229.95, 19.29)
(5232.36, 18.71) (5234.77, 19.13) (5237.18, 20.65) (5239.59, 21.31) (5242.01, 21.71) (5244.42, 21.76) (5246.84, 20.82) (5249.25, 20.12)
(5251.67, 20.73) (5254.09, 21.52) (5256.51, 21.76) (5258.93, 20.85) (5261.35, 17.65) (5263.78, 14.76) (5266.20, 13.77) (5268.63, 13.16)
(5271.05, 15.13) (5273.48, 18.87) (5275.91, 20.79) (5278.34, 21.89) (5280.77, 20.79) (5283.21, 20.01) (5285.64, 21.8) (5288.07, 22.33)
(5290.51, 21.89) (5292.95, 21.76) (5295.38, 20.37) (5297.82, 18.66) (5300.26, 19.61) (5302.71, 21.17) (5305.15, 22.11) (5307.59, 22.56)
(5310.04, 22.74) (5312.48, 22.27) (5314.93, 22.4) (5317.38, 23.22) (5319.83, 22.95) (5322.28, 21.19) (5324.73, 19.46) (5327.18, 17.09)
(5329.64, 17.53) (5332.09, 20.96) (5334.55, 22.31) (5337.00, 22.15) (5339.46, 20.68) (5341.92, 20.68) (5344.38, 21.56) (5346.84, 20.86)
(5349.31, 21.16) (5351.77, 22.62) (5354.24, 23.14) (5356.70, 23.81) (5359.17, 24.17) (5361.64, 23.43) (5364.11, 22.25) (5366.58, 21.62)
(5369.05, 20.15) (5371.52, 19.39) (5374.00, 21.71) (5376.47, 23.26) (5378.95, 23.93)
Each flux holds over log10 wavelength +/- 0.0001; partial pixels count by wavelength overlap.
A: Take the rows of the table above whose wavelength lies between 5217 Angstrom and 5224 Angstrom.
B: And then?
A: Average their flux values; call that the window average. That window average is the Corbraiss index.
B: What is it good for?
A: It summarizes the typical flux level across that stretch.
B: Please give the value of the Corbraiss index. 20.1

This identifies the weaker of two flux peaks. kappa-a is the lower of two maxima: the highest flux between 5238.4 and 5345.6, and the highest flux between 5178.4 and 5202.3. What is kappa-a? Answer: 18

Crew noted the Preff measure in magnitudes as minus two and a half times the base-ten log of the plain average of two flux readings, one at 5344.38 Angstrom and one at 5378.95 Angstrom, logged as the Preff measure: -3.39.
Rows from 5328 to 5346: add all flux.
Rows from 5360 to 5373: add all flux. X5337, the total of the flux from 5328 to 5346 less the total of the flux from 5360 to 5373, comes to 39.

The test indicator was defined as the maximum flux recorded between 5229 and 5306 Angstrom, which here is 22.33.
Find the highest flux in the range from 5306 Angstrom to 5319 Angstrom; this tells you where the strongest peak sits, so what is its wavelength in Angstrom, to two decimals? 5317.38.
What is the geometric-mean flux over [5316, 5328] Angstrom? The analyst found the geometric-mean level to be 20.7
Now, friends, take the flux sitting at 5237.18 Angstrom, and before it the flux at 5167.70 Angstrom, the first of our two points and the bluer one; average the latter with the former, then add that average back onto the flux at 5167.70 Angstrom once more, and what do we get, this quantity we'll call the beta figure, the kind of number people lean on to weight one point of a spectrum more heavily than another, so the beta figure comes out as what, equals 24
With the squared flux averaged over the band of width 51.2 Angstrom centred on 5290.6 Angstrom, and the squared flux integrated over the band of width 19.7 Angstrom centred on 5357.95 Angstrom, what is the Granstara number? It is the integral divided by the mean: 25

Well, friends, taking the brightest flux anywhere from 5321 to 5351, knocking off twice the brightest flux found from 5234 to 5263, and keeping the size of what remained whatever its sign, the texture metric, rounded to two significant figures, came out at 21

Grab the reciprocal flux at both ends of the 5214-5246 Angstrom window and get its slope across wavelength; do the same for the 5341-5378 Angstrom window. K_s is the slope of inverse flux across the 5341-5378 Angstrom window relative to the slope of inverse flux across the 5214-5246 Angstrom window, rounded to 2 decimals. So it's 0.71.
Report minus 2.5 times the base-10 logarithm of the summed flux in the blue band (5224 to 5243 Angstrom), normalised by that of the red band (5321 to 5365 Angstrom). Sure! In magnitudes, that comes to 1.0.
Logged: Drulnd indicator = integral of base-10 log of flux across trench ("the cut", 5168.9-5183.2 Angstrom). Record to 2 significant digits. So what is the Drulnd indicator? 13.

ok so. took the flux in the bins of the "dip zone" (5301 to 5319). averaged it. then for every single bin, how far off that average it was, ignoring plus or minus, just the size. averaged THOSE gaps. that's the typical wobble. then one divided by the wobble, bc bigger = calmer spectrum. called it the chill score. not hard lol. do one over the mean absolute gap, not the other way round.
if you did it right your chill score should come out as 2.3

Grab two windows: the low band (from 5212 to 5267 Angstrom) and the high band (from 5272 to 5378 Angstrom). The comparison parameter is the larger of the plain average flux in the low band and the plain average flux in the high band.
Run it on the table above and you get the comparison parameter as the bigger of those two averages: 21.4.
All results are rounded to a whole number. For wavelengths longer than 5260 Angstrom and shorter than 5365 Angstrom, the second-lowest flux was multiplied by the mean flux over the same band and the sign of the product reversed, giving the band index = -284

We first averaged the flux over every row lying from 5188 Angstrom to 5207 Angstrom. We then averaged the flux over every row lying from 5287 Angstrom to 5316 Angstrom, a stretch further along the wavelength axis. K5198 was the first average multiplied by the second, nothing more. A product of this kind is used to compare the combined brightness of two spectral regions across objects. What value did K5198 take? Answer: 324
